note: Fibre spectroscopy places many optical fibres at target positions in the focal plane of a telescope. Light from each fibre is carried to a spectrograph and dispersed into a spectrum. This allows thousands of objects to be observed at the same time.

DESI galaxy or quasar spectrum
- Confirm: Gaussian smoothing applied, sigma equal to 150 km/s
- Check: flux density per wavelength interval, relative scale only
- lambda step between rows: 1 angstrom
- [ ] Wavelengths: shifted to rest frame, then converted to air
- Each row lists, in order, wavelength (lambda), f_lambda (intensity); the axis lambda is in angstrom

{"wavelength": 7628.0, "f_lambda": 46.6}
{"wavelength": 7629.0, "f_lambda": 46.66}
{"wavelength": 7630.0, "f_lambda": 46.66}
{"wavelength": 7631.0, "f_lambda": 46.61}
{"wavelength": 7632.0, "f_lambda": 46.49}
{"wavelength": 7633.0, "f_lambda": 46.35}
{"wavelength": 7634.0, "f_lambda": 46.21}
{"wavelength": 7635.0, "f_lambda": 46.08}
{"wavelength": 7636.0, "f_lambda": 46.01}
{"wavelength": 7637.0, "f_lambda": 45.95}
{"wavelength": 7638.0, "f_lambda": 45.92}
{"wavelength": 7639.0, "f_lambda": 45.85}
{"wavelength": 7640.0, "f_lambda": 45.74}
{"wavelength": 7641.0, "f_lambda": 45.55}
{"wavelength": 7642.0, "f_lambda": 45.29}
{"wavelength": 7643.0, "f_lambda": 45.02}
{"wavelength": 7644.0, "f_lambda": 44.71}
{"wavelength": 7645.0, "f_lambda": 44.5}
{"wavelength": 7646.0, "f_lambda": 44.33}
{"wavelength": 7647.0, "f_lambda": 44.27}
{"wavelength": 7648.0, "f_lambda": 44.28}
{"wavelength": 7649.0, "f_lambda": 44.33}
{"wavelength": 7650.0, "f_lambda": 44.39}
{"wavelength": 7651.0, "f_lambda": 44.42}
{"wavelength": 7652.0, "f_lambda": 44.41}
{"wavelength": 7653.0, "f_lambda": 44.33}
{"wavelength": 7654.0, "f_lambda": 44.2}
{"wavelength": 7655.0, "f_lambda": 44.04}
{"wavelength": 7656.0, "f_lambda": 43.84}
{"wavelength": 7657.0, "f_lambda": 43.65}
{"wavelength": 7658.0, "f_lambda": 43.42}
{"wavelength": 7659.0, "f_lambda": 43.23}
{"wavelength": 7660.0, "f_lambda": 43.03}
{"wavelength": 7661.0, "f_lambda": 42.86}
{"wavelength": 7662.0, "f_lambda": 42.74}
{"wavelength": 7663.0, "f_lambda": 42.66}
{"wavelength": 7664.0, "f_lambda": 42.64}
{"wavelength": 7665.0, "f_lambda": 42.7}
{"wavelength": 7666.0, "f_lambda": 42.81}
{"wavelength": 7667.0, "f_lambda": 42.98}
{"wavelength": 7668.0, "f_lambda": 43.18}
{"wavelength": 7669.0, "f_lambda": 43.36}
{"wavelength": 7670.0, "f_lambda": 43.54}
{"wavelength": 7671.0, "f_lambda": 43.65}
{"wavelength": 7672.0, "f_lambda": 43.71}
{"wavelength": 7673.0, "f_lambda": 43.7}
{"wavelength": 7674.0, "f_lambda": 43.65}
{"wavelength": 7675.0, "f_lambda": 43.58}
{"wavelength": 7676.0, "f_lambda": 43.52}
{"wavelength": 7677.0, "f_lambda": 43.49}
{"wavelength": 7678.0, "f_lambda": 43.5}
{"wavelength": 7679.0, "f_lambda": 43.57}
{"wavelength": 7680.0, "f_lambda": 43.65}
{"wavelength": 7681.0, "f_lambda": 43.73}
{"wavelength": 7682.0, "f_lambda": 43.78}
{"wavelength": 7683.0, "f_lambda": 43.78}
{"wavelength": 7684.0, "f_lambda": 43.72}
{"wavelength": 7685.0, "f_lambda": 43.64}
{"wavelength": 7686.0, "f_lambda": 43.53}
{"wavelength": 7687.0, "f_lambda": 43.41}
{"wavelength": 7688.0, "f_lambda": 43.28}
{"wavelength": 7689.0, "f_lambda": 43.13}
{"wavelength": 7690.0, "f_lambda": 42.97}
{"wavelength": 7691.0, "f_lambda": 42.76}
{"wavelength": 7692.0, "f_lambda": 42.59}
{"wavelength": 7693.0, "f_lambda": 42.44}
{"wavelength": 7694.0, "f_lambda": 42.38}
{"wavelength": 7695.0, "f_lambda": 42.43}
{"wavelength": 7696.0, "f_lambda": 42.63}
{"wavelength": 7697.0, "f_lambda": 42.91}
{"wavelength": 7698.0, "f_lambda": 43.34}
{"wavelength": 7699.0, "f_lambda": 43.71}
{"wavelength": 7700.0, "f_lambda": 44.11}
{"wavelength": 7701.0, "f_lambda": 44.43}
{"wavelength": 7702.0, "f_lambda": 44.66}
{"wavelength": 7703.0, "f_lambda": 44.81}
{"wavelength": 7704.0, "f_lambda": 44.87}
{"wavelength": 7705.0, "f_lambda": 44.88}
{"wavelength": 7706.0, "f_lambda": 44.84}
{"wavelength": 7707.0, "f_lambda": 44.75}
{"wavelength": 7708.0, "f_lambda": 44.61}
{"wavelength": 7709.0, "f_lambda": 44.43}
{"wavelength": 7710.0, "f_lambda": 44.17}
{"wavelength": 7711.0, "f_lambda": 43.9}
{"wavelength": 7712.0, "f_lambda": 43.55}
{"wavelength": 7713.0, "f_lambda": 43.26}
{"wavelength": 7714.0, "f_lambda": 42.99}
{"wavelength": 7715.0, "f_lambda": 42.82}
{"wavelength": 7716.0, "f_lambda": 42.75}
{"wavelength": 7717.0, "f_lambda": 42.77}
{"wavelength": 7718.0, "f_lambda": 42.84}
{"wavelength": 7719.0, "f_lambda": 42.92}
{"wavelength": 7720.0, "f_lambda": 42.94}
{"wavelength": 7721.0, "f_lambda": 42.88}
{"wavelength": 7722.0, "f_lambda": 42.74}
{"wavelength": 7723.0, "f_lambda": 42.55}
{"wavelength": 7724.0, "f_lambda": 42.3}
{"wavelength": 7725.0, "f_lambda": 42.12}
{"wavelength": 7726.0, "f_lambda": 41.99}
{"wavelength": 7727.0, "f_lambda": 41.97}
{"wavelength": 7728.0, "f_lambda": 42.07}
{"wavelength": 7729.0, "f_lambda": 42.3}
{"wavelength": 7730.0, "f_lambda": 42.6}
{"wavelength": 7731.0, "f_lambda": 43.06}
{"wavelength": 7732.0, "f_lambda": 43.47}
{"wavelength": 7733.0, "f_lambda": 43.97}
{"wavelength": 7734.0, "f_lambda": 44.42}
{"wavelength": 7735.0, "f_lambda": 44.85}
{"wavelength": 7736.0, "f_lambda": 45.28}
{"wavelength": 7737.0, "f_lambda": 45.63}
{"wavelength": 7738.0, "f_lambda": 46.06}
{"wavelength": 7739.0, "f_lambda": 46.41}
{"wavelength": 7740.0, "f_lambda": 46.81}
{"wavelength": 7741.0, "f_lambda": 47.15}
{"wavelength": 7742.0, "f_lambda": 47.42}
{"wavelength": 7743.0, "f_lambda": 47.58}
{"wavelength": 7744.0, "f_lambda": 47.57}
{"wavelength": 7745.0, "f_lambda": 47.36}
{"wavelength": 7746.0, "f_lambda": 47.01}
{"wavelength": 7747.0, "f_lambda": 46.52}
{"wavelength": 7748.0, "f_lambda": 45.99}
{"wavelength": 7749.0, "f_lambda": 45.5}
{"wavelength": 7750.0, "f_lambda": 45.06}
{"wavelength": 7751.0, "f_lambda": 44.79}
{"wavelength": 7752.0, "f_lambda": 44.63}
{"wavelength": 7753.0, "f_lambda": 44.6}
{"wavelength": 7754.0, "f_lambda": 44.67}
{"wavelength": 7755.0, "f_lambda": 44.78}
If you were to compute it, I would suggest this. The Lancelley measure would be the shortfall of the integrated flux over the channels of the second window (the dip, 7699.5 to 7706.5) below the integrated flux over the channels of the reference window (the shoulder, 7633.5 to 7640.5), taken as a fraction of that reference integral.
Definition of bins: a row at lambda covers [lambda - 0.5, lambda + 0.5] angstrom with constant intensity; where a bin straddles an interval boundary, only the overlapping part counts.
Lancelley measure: 0.03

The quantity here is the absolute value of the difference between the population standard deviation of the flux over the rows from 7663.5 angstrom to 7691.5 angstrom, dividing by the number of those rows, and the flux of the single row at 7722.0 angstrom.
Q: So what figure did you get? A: 42.4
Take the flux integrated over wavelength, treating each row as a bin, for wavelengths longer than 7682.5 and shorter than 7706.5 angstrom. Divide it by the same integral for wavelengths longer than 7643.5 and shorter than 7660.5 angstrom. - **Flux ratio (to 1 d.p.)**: 1.4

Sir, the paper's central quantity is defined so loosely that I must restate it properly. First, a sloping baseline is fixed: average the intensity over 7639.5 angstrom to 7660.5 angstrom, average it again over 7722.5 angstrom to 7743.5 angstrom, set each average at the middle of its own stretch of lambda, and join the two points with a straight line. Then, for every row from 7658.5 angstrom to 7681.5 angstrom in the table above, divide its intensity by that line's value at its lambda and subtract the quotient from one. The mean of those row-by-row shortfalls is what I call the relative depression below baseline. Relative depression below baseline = 0.023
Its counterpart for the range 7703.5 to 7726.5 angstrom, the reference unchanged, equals 0.021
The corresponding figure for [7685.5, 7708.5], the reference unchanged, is 0.015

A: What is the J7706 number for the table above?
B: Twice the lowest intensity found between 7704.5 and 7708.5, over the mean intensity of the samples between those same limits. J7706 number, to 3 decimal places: 1.993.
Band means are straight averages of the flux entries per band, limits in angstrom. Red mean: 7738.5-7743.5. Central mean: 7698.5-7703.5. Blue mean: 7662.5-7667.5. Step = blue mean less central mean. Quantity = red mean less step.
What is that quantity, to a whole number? 49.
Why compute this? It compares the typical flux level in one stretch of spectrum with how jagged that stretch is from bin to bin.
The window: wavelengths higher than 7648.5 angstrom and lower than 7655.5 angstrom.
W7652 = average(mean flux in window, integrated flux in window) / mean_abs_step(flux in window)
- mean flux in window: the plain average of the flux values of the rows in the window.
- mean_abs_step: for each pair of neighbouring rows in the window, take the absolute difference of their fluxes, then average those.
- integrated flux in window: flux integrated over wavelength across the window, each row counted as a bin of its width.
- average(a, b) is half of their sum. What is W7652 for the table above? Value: 2262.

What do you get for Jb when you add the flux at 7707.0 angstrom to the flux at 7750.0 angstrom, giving 89.8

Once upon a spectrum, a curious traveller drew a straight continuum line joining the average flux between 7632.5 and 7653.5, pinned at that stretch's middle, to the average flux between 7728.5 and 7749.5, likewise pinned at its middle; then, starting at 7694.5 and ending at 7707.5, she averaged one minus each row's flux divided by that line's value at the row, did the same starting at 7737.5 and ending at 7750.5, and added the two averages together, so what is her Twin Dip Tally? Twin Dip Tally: 0.01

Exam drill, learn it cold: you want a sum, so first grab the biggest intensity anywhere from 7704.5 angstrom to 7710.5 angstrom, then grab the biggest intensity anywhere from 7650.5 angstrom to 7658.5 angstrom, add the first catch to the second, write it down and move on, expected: 89.3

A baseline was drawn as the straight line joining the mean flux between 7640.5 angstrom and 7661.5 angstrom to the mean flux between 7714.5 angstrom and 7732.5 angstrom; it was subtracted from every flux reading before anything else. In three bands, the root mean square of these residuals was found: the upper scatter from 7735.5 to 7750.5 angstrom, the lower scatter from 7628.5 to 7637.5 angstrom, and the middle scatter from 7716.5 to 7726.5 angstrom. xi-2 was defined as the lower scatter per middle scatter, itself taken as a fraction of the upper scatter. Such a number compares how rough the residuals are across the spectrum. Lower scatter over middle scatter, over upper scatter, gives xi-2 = 1.4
